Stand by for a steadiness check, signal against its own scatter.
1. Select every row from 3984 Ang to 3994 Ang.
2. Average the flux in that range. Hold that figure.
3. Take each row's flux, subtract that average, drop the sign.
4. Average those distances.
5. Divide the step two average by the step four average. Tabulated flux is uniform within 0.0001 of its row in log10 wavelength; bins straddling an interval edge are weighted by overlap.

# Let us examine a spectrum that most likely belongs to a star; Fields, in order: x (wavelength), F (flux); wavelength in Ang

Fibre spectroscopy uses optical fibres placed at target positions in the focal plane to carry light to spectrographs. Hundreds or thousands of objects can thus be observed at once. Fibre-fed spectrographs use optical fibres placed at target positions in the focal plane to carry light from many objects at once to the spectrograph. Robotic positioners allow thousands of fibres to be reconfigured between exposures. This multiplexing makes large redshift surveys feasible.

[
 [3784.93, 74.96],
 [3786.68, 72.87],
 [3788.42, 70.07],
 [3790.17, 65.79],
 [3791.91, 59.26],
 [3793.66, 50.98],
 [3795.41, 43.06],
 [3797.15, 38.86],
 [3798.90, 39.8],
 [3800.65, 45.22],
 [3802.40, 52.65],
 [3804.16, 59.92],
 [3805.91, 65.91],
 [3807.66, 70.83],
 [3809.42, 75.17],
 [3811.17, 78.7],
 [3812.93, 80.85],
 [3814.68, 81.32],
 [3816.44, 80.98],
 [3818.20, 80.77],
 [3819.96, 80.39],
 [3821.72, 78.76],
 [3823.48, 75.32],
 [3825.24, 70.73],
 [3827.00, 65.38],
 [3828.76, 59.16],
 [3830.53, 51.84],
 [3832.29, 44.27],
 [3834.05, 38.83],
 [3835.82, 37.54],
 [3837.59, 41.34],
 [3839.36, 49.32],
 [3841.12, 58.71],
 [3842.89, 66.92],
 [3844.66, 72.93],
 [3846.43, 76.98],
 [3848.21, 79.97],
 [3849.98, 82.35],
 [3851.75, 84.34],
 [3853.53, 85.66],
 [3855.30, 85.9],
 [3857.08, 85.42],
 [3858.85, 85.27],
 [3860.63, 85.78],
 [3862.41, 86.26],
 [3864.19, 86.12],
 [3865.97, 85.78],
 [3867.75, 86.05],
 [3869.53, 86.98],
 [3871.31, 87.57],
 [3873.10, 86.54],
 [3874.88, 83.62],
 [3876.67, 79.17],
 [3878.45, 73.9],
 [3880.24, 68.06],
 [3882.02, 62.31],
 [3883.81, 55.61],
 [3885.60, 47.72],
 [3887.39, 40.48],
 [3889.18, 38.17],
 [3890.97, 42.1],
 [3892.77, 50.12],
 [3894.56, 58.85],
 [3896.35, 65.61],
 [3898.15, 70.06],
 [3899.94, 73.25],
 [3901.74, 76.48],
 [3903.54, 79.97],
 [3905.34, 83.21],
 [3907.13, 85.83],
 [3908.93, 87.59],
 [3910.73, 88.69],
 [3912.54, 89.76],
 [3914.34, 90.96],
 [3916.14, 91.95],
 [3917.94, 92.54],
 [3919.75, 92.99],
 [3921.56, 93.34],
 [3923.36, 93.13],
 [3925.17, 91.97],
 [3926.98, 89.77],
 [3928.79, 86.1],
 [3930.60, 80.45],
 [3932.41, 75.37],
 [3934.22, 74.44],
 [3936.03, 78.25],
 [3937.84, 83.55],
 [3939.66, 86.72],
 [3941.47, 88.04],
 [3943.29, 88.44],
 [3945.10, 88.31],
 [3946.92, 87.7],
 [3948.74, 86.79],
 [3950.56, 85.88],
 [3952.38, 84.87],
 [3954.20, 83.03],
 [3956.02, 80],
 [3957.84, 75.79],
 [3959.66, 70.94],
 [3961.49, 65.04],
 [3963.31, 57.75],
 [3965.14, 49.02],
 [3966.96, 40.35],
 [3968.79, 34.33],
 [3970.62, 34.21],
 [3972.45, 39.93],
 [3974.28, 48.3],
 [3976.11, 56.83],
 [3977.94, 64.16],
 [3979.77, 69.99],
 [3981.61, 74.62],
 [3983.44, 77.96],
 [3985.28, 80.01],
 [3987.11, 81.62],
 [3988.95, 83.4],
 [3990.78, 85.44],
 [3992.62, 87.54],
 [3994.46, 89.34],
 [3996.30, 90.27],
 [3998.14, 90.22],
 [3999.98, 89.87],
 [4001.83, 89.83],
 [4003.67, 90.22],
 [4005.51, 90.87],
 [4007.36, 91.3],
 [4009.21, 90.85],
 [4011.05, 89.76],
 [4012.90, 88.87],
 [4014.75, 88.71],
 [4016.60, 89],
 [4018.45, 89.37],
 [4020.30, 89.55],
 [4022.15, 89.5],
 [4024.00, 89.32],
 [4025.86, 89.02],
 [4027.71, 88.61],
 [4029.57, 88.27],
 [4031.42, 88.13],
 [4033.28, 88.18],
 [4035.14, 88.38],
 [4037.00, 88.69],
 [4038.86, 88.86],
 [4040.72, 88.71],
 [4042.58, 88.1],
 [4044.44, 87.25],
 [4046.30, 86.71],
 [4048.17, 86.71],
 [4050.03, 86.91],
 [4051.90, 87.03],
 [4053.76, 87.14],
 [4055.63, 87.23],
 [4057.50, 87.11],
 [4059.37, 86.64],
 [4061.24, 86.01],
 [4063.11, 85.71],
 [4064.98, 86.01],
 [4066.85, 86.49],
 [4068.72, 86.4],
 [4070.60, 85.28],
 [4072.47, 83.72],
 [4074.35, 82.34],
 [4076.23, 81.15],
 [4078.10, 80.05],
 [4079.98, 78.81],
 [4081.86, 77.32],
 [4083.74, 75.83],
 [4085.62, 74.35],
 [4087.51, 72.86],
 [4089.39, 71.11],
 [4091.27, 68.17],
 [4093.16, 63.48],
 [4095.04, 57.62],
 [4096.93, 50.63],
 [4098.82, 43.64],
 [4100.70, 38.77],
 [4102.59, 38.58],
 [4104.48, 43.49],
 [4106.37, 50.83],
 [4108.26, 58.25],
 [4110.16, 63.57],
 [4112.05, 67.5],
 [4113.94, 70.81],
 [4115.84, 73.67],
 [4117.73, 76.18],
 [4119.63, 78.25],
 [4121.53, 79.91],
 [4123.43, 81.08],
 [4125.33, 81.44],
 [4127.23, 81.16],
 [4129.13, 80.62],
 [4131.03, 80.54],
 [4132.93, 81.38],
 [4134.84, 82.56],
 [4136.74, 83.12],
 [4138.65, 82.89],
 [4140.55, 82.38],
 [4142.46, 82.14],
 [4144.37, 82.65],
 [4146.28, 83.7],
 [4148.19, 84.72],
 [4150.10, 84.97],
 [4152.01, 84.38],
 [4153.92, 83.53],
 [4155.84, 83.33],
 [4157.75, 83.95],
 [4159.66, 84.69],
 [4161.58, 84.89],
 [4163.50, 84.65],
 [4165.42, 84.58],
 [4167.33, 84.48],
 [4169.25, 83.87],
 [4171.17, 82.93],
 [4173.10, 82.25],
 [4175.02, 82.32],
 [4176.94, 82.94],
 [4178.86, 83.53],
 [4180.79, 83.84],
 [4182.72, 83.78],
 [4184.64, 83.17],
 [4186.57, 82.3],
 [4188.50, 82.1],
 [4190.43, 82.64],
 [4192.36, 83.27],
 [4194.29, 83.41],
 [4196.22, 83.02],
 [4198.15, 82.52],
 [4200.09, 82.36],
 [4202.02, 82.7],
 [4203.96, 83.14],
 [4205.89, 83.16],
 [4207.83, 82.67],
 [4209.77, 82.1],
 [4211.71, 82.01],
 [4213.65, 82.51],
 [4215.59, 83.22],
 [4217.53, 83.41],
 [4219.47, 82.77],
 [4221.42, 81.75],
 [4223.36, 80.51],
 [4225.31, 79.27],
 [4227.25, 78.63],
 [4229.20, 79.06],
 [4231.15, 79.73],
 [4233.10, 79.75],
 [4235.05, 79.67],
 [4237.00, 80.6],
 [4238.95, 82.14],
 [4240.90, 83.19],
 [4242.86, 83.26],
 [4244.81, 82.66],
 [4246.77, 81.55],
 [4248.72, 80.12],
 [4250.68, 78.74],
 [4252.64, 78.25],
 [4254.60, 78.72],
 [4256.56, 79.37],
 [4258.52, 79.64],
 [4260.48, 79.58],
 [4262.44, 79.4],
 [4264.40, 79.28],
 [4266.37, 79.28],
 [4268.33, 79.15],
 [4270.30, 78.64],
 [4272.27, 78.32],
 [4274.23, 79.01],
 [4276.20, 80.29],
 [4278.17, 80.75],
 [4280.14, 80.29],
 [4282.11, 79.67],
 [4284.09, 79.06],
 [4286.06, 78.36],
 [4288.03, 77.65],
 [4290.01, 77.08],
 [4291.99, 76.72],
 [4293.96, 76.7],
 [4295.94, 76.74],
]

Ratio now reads 36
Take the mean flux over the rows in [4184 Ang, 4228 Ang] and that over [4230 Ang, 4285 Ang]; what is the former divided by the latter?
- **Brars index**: 1.03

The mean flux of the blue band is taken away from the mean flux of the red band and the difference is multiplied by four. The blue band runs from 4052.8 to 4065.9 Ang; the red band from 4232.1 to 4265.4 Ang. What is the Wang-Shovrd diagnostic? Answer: -25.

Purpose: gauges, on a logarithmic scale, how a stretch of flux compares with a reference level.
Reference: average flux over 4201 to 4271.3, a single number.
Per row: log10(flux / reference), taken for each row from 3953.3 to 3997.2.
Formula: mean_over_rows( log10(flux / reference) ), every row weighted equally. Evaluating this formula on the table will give -0.10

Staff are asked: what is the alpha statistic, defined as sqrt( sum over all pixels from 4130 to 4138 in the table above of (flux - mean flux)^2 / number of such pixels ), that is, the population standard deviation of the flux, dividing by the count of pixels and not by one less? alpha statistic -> 1.0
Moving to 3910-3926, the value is 1.5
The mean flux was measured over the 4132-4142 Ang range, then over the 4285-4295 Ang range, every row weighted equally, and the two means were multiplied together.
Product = 6375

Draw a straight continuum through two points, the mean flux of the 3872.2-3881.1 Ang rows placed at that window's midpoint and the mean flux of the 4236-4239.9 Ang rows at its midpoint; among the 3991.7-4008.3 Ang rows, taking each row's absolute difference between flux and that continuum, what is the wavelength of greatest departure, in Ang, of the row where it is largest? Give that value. 4007.36 Ang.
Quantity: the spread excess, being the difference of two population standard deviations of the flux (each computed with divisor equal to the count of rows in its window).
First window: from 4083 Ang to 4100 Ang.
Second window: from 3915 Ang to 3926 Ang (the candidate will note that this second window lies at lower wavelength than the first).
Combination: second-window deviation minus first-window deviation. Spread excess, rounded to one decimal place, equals -10.1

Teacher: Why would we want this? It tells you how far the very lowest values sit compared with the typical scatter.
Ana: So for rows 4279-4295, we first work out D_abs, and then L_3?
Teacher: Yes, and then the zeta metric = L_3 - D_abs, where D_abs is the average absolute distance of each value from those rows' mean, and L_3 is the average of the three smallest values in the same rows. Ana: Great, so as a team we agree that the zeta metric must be 76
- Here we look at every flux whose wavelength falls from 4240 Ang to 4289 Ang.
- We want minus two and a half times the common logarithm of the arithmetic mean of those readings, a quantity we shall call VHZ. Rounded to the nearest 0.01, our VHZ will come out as -4.75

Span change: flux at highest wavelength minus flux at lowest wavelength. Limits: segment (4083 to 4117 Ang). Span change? -2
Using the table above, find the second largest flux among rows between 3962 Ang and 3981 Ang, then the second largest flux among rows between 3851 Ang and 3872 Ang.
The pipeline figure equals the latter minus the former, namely 23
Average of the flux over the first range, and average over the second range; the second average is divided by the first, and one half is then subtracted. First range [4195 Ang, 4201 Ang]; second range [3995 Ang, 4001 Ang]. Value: 0.59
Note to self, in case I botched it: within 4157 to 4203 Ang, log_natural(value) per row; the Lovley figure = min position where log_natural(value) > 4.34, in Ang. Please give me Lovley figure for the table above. 4157.75 Ang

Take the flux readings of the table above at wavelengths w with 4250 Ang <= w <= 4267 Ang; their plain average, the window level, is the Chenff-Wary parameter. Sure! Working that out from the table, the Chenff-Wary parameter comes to 79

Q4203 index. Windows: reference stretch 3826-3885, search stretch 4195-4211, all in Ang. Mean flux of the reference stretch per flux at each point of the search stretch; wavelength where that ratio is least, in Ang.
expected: 4205.89 Ang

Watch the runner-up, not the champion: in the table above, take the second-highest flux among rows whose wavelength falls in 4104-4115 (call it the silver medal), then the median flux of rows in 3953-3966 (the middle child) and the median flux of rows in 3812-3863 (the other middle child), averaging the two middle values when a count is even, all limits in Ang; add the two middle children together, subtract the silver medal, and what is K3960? 82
